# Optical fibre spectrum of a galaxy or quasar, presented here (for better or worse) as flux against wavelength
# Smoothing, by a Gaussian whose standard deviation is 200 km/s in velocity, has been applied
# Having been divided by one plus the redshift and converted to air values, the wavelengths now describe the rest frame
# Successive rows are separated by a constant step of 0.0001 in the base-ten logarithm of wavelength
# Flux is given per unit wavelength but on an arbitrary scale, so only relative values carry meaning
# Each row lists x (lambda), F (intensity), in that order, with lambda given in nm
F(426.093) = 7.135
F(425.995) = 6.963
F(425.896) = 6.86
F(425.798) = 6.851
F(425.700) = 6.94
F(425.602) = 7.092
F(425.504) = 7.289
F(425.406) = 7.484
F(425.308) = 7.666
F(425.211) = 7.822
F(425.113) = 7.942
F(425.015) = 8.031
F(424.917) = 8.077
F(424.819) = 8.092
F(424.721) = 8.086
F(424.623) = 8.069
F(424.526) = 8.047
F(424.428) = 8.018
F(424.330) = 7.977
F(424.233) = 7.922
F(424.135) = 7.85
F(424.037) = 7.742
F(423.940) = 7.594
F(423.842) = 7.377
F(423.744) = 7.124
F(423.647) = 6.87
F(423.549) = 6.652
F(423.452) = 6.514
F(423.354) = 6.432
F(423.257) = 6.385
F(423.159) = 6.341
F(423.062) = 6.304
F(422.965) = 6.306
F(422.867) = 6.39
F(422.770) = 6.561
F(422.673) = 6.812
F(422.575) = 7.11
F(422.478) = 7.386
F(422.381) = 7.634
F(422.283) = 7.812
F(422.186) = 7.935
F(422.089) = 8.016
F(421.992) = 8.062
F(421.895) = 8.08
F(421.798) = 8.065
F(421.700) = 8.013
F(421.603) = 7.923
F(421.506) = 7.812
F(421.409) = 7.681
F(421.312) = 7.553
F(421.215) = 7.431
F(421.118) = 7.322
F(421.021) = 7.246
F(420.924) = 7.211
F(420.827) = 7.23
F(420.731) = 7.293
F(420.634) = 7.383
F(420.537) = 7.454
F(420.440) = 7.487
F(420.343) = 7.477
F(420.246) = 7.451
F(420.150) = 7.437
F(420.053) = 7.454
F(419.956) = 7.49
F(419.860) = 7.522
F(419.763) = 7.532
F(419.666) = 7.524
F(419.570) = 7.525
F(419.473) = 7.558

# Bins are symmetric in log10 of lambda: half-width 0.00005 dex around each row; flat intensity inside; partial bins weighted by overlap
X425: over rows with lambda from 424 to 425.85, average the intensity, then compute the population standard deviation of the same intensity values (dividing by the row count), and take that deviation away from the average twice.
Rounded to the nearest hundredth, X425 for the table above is 6.94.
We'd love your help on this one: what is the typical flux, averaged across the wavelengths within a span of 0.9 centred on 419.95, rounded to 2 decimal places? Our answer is 7.49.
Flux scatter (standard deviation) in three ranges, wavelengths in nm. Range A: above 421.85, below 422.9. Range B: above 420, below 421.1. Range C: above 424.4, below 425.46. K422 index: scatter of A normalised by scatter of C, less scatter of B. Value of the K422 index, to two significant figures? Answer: 3.0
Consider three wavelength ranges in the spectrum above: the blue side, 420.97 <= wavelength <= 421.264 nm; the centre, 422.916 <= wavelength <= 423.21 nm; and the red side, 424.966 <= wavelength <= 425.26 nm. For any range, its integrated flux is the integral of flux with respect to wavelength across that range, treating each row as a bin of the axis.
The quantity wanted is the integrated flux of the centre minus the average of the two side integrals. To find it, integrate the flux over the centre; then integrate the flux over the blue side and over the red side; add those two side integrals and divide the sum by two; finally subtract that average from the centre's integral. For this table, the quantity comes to -0.39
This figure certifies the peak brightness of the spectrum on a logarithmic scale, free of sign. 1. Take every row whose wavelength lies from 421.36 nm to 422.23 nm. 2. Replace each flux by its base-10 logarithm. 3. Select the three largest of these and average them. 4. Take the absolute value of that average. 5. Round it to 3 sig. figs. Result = 0.907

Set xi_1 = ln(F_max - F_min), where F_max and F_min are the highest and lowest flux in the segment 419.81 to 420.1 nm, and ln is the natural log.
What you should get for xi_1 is -2.7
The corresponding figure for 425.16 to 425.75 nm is -0.1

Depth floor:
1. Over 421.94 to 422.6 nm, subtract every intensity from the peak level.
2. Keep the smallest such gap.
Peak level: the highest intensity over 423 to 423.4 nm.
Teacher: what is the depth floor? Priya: -1.6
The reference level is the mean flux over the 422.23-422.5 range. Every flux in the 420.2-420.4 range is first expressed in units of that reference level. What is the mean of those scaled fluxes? 0.98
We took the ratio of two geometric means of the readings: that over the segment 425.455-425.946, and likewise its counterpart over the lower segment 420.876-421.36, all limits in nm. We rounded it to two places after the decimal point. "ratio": 0.95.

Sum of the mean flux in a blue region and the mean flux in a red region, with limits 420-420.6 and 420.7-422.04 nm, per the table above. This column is 15.1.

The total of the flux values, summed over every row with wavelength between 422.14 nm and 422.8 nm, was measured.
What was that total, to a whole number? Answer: 51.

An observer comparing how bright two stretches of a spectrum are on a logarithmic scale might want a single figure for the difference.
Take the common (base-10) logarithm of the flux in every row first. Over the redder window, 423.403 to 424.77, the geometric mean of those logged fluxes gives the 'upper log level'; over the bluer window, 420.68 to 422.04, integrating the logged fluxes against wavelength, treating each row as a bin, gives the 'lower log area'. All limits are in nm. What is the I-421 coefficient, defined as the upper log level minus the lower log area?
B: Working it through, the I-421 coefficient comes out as -0.32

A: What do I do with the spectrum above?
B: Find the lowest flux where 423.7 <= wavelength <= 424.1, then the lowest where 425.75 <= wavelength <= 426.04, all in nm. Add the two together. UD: 14.0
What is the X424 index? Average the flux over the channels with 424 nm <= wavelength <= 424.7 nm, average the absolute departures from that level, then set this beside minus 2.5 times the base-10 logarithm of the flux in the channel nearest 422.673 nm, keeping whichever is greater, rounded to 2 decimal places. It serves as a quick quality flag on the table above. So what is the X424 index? 0.09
